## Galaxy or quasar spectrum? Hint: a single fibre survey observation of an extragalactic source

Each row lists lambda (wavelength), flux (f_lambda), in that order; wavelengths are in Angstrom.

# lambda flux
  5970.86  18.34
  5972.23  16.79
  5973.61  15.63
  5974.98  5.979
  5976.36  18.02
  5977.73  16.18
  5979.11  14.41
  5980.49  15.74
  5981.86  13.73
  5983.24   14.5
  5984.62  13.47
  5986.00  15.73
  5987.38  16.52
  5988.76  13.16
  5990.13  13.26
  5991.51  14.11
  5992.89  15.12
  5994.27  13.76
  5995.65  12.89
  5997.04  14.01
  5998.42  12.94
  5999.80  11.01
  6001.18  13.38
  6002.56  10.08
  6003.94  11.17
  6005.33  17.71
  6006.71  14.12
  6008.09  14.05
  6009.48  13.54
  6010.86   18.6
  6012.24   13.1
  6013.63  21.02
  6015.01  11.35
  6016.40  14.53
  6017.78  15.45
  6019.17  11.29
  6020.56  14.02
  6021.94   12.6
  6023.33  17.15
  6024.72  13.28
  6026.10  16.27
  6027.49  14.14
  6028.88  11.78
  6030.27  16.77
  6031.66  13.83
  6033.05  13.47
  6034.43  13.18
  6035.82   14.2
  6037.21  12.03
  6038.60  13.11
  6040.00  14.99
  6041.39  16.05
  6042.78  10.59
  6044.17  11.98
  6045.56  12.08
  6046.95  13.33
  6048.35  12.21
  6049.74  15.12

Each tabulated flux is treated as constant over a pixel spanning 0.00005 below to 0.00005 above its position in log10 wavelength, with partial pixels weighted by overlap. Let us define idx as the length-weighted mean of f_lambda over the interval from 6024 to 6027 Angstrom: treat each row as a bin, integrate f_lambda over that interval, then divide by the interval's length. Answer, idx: 14.8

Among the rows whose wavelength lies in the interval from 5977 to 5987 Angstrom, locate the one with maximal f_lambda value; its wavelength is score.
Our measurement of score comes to 5977.73 Angstrom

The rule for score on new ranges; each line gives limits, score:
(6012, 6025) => 6013.63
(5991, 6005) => 5992.89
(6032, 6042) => 6041.39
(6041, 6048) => 6041.39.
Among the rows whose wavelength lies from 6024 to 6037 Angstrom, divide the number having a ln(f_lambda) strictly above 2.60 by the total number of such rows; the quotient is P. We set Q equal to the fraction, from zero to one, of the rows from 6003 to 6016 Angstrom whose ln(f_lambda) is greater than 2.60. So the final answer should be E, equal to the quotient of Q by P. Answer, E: 1.0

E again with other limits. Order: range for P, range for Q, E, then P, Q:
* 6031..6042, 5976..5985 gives 1.6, 0.625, 1.00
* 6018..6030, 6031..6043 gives 1.1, 0.500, 0.56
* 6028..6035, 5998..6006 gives 0.3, 0.600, 0.17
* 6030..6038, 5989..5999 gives 0.9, 0.667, 0.57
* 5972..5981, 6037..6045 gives 0.4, 0.857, 0.33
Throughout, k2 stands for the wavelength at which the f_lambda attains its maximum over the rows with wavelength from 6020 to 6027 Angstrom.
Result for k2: 6023.33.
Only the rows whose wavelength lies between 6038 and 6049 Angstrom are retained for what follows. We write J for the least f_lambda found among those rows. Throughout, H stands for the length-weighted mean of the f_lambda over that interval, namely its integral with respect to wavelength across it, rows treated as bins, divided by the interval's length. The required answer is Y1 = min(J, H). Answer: 10.6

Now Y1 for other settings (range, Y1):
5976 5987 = 13.5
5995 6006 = 10.1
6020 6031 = 11.8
